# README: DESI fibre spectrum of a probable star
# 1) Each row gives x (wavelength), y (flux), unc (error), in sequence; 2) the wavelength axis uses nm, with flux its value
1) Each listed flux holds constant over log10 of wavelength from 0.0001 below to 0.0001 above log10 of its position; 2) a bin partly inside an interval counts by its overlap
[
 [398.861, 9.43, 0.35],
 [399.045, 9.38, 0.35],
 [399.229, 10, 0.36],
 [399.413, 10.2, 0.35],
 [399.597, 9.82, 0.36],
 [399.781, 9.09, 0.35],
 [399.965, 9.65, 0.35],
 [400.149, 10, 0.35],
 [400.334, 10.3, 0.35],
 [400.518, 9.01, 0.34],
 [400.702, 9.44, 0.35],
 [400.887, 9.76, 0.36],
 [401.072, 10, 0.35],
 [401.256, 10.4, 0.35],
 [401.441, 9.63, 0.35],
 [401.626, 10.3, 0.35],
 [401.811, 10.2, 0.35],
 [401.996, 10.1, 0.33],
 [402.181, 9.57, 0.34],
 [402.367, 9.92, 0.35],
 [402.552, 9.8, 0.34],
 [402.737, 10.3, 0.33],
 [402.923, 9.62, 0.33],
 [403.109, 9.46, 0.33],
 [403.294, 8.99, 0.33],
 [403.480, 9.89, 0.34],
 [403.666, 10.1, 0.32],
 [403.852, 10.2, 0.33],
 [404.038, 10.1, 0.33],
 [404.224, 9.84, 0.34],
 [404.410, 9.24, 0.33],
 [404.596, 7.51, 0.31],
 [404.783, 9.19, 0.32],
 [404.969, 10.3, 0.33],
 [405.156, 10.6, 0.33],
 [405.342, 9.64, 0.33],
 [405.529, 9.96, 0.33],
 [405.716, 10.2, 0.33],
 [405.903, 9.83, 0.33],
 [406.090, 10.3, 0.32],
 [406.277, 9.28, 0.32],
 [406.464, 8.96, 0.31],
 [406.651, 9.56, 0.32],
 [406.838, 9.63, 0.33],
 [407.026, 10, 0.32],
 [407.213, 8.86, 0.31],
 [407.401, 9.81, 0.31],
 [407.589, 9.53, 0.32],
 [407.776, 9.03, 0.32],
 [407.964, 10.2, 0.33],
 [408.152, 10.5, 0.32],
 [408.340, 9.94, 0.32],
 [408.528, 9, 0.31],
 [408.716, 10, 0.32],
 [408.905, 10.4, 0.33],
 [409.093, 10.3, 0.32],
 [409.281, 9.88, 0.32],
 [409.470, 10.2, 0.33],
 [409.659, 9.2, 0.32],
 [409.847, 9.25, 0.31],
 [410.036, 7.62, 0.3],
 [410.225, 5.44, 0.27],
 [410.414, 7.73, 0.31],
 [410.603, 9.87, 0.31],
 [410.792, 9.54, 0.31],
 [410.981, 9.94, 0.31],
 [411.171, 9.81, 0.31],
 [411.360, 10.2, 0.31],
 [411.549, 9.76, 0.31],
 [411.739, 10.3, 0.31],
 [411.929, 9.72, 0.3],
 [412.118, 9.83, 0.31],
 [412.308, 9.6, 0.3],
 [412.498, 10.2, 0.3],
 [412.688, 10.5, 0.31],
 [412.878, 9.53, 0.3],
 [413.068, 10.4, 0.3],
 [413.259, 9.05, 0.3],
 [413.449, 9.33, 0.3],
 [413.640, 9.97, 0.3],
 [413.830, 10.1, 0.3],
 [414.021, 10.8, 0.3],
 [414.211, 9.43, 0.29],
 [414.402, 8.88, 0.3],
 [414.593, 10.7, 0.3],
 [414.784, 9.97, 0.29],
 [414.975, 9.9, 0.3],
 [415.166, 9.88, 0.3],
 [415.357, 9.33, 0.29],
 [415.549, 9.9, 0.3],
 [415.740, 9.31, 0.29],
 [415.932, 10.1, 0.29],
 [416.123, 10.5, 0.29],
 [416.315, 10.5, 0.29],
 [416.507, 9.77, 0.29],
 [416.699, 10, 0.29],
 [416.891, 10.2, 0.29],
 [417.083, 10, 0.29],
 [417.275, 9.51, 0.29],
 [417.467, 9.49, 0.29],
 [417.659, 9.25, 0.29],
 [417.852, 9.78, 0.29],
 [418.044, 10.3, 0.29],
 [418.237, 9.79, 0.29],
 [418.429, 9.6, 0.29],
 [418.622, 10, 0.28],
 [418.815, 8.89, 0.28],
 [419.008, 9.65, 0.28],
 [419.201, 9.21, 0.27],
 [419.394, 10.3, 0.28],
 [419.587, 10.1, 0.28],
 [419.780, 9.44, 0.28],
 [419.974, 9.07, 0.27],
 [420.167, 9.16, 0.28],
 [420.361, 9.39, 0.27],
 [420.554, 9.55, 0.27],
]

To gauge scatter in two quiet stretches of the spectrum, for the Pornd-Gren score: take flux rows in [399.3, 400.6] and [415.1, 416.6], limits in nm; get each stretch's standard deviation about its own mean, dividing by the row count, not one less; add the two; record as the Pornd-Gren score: 0.90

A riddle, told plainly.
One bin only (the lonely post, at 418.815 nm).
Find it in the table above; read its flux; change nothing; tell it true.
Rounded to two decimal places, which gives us 8.89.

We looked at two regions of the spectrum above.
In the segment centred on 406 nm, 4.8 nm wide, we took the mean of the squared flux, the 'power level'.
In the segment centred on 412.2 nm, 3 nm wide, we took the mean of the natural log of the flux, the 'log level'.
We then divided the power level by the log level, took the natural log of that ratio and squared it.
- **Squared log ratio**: 13.9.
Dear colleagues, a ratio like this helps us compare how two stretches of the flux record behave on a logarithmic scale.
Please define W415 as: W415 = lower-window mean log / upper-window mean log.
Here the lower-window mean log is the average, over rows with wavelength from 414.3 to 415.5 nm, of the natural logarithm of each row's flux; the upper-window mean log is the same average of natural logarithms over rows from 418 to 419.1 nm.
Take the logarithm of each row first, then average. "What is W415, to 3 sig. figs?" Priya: 1.00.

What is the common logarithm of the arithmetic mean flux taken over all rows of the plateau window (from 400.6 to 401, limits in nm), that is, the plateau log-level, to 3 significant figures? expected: 0.982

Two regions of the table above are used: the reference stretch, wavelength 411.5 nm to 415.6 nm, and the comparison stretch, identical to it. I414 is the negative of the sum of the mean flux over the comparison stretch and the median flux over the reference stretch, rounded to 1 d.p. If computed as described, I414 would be -19.8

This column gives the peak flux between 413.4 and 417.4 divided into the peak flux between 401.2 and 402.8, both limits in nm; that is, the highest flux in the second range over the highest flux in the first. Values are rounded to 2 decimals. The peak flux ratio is 0.96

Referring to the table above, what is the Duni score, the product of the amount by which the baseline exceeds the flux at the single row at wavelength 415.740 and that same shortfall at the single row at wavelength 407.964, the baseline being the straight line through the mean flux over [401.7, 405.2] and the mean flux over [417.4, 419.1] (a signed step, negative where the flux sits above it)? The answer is -0.17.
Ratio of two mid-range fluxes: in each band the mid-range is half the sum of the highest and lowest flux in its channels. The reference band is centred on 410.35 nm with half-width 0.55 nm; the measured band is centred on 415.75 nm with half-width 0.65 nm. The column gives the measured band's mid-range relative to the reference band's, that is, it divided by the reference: 1.29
